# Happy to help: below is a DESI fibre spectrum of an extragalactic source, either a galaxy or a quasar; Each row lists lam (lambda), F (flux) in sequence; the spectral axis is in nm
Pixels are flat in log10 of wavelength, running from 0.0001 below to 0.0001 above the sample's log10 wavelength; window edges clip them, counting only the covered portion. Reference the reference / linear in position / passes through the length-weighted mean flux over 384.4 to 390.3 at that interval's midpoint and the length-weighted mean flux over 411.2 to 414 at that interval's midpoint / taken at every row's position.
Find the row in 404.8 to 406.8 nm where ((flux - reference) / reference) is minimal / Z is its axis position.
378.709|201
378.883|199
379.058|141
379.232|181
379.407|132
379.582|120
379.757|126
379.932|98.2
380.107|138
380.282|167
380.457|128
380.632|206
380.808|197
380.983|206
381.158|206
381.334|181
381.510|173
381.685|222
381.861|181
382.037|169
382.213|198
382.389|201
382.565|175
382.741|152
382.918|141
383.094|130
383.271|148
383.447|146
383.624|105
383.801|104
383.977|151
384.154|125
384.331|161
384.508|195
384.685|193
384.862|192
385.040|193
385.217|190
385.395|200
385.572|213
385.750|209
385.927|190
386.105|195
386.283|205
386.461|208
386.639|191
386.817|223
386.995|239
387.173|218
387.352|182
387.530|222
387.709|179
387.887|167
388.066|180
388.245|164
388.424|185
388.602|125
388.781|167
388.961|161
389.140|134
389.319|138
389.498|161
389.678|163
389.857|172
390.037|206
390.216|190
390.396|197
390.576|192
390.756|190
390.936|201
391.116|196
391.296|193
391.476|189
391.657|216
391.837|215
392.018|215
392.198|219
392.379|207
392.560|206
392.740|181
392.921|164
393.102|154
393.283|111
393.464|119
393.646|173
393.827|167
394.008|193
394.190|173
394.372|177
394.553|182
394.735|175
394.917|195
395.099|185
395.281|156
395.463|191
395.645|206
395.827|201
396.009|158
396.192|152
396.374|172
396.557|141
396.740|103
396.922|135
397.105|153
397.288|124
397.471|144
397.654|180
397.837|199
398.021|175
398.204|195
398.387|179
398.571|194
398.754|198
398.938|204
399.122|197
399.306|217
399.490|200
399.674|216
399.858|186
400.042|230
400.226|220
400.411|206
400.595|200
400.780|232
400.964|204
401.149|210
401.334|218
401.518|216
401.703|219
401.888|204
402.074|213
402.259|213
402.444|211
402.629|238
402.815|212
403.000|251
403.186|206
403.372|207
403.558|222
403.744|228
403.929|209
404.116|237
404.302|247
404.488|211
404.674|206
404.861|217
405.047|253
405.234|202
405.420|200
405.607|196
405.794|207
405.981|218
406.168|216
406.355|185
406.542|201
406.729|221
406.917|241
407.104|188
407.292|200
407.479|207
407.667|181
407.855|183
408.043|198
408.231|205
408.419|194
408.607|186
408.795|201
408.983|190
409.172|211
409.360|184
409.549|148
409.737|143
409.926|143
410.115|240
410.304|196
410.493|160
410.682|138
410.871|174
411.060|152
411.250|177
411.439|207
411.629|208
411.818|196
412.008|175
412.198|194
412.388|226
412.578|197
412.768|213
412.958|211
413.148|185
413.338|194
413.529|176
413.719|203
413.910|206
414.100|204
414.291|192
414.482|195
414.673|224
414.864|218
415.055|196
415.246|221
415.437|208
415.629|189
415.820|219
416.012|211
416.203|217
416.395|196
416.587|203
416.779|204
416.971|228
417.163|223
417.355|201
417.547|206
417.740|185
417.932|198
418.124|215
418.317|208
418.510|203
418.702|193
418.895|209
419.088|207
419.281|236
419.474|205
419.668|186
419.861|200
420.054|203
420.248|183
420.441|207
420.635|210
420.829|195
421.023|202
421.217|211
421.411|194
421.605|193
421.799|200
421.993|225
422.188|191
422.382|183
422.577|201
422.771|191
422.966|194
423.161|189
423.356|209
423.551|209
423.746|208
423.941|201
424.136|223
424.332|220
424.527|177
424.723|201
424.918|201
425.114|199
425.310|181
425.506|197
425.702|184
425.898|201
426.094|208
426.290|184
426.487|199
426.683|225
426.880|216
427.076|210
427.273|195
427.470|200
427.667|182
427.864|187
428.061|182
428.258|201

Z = 406.355 nm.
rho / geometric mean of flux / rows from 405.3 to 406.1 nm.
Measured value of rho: 205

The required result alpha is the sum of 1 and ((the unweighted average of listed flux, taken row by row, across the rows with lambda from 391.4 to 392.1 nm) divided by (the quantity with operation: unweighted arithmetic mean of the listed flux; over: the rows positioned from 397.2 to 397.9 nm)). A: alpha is 2.29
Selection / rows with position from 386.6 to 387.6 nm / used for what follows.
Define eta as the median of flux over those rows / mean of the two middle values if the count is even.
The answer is 220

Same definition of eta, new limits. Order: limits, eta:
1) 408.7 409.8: 187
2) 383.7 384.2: 125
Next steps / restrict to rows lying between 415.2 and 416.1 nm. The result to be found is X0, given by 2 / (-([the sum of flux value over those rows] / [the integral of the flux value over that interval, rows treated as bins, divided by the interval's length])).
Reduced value -0.3986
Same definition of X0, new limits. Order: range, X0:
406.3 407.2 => -0.4017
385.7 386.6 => -0.3983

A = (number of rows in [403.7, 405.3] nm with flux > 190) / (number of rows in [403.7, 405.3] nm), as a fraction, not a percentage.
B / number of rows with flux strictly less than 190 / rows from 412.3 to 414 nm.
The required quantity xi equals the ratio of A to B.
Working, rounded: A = 1.00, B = 2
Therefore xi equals 0.50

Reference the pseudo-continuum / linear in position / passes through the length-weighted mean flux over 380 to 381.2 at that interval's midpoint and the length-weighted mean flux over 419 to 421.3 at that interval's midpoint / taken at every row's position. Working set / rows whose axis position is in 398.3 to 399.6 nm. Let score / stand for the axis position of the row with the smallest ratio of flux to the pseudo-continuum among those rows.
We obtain 398.387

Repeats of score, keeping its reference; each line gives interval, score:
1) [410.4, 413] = 410.682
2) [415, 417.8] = 417.740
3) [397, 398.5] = 397.288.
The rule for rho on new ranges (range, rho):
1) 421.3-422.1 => 203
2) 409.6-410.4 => 176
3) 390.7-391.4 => 195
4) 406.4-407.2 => 212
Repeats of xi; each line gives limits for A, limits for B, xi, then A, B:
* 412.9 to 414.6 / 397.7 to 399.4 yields 0.39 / 0.78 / 2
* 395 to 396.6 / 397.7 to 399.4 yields 0.17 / 0.33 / 2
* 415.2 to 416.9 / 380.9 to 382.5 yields 0.22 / 0.89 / 4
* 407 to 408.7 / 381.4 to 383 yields 0.09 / 0.56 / 6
